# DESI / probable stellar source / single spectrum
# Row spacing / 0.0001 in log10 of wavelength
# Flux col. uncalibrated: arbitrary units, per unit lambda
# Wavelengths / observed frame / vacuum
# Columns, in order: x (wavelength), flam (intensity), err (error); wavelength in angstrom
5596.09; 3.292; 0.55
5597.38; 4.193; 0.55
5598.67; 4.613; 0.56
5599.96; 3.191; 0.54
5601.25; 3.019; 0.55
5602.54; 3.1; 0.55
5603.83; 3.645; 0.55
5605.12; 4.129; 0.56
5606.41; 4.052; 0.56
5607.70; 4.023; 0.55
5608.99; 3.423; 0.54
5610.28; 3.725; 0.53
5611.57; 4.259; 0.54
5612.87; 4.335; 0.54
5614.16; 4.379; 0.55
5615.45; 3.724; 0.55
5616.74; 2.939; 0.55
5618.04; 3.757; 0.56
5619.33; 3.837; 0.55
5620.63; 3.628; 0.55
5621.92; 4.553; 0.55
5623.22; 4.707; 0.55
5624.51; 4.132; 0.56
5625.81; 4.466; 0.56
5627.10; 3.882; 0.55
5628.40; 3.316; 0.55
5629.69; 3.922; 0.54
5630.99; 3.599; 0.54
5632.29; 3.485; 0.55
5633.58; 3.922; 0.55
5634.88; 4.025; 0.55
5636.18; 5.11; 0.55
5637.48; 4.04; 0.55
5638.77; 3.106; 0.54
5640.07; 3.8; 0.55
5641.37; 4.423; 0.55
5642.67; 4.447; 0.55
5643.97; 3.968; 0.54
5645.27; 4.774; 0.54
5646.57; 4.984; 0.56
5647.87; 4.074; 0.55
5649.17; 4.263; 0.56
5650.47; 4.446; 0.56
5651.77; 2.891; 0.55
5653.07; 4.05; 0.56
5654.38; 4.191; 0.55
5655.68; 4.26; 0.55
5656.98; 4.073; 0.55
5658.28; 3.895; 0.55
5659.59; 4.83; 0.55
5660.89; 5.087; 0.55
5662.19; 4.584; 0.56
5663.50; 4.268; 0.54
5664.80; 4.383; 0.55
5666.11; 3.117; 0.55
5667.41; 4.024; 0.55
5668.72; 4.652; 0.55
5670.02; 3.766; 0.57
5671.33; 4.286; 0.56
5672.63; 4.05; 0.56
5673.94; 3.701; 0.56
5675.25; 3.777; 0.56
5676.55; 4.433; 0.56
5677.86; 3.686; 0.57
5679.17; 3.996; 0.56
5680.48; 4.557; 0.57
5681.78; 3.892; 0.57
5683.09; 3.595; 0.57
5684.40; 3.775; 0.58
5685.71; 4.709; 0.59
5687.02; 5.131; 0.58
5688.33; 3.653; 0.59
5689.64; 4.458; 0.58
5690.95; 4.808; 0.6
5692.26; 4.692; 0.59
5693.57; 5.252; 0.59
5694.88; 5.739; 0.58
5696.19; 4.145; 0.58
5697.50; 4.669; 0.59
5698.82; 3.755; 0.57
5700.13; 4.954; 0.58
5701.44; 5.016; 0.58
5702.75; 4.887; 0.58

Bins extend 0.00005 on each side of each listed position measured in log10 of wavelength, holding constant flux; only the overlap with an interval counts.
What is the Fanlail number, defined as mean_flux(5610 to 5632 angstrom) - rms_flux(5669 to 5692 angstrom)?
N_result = -0.21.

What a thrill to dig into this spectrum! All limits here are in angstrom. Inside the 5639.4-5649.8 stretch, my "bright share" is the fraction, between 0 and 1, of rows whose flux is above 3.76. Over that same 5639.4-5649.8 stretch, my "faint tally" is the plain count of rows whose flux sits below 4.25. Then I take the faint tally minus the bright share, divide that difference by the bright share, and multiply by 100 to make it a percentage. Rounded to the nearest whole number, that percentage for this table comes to 200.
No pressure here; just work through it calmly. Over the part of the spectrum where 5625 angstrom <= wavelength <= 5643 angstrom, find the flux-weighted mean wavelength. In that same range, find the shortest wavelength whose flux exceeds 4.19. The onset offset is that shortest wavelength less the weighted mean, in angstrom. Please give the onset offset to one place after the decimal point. -8.6 angstrom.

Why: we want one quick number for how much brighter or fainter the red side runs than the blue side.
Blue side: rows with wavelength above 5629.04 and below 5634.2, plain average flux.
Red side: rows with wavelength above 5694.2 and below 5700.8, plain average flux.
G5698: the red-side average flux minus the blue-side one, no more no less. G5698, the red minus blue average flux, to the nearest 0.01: 0.92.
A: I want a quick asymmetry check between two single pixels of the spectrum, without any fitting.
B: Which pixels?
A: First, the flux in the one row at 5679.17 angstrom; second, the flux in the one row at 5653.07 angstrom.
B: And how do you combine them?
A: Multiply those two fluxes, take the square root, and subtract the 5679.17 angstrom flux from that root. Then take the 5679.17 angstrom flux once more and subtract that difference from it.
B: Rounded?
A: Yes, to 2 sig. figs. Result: 4.0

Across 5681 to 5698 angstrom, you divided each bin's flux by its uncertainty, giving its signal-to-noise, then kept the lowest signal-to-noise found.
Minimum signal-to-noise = 6.2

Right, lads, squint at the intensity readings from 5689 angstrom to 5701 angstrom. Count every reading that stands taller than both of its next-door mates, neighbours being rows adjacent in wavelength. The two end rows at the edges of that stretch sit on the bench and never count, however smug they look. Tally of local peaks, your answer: 3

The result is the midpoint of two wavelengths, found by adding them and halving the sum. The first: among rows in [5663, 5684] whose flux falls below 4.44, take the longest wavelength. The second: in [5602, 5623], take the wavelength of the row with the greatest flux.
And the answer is 5652.5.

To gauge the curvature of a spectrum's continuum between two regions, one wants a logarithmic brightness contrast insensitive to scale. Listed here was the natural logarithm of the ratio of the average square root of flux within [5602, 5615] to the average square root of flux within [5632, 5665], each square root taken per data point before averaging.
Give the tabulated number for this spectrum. -0.036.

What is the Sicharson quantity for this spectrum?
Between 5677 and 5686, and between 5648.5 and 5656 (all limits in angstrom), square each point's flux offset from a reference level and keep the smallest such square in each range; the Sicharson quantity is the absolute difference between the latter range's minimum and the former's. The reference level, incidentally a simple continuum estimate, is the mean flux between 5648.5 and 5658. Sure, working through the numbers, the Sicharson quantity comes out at 0.000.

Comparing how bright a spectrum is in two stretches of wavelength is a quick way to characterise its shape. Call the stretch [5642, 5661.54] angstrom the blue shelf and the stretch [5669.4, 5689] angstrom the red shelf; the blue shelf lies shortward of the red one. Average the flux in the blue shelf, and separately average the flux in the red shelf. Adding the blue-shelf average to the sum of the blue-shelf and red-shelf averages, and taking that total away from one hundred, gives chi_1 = 87.4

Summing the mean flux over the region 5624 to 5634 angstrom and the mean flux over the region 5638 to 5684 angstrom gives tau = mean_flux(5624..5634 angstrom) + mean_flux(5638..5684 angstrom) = 7.96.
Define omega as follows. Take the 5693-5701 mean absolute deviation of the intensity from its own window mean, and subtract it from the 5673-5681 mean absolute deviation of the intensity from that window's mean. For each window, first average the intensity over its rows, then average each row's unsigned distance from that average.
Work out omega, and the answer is -0.25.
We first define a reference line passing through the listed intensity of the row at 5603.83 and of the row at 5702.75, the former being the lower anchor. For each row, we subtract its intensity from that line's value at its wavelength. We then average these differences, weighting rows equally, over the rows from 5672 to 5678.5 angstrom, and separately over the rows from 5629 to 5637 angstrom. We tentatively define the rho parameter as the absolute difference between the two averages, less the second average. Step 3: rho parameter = 0.6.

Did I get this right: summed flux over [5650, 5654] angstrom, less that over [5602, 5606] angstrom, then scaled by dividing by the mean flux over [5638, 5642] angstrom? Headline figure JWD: 0.14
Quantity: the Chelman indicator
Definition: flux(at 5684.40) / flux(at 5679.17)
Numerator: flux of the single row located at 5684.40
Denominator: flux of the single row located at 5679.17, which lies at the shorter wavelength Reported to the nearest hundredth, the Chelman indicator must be 0.94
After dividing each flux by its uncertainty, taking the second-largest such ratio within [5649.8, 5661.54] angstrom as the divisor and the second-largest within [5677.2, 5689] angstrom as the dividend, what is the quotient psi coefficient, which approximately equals 0.91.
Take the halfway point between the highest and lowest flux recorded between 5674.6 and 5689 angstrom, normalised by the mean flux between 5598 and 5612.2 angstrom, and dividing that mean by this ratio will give 3.21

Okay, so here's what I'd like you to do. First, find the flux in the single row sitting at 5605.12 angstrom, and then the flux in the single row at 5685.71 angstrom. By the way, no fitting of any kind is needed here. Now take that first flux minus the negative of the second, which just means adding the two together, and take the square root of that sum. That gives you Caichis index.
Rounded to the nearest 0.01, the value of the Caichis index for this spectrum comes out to 2.97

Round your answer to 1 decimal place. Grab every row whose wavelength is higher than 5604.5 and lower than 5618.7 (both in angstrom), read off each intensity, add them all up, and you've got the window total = 42.7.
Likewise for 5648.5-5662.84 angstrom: 46.6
